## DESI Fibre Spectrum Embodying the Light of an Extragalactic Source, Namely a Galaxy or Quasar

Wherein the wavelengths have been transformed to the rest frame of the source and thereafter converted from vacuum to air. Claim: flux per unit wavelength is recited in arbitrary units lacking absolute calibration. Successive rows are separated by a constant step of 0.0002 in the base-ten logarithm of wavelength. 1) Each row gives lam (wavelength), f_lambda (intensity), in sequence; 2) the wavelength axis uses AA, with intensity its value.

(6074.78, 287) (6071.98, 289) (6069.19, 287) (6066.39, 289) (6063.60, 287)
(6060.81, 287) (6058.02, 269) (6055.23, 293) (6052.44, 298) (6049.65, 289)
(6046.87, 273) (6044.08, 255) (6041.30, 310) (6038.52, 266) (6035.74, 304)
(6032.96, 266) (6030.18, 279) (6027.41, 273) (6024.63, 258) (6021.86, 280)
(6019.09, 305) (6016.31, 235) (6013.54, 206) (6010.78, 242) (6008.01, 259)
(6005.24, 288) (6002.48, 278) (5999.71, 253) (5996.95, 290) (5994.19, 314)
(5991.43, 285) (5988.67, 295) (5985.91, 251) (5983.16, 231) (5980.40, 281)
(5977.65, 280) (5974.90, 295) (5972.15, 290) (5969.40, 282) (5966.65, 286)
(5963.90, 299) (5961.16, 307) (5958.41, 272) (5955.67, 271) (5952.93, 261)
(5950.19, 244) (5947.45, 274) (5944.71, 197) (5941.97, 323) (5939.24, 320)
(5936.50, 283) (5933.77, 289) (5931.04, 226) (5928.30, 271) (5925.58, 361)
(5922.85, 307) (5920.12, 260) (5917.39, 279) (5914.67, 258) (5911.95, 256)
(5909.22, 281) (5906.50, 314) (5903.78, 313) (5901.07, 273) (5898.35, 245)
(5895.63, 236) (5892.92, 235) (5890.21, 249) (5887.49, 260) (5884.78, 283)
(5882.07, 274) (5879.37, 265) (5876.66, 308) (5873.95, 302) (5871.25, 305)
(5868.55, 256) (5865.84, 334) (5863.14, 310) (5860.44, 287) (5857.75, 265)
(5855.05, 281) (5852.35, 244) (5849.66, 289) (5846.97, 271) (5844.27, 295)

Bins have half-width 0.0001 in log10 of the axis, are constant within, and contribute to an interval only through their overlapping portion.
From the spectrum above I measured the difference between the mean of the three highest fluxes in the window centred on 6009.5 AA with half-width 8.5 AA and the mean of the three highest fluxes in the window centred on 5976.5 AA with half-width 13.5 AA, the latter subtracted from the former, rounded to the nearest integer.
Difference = -21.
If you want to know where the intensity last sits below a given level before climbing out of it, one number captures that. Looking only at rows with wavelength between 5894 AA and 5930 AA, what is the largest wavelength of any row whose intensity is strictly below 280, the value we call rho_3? 5928.30 AA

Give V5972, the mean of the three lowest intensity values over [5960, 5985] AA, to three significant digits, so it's 264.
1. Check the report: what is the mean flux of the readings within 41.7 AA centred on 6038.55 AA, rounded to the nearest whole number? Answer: 281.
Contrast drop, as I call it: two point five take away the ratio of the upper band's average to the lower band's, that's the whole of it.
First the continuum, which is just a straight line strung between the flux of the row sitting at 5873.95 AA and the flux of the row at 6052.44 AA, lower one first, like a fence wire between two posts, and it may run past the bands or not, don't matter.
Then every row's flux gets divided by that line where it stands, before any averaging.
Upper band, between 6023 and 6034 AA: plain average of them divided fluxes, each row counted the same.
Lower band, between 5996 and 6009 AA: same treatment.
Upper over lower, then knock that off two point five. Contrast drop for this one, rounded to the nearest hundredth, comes 1.51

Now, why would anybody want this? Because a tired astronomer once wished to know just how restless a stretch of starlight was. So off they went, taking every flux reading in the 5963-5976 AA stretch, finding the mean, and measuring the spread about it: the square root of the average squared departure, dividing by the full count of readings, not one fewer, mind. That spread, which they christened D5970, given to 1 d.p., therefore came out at 6.1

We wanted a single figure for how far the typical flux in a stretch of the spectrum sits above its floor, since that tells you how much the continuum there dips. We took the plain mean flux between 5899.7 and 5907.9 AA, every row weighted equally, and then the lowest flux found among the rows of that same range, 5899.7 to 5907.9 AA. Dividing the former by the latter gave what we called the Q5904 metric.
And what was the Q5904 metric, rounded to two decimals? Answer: 1.10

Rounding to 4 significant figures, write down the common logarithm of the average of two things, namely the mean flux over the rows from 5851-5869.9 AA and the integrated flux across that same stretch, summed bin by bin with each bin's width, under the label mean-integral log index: 3.449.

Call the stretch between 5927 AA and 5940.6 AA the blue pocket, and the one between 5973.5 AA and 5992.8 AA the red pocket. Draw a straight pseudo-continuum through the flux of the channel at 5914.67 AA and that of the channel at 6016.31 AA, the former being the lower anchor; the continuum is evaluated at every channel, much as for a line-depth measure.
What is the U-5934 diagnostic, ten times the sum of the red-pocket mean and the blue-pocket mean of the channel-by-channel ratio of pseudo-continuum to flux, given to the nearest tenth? 18.2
